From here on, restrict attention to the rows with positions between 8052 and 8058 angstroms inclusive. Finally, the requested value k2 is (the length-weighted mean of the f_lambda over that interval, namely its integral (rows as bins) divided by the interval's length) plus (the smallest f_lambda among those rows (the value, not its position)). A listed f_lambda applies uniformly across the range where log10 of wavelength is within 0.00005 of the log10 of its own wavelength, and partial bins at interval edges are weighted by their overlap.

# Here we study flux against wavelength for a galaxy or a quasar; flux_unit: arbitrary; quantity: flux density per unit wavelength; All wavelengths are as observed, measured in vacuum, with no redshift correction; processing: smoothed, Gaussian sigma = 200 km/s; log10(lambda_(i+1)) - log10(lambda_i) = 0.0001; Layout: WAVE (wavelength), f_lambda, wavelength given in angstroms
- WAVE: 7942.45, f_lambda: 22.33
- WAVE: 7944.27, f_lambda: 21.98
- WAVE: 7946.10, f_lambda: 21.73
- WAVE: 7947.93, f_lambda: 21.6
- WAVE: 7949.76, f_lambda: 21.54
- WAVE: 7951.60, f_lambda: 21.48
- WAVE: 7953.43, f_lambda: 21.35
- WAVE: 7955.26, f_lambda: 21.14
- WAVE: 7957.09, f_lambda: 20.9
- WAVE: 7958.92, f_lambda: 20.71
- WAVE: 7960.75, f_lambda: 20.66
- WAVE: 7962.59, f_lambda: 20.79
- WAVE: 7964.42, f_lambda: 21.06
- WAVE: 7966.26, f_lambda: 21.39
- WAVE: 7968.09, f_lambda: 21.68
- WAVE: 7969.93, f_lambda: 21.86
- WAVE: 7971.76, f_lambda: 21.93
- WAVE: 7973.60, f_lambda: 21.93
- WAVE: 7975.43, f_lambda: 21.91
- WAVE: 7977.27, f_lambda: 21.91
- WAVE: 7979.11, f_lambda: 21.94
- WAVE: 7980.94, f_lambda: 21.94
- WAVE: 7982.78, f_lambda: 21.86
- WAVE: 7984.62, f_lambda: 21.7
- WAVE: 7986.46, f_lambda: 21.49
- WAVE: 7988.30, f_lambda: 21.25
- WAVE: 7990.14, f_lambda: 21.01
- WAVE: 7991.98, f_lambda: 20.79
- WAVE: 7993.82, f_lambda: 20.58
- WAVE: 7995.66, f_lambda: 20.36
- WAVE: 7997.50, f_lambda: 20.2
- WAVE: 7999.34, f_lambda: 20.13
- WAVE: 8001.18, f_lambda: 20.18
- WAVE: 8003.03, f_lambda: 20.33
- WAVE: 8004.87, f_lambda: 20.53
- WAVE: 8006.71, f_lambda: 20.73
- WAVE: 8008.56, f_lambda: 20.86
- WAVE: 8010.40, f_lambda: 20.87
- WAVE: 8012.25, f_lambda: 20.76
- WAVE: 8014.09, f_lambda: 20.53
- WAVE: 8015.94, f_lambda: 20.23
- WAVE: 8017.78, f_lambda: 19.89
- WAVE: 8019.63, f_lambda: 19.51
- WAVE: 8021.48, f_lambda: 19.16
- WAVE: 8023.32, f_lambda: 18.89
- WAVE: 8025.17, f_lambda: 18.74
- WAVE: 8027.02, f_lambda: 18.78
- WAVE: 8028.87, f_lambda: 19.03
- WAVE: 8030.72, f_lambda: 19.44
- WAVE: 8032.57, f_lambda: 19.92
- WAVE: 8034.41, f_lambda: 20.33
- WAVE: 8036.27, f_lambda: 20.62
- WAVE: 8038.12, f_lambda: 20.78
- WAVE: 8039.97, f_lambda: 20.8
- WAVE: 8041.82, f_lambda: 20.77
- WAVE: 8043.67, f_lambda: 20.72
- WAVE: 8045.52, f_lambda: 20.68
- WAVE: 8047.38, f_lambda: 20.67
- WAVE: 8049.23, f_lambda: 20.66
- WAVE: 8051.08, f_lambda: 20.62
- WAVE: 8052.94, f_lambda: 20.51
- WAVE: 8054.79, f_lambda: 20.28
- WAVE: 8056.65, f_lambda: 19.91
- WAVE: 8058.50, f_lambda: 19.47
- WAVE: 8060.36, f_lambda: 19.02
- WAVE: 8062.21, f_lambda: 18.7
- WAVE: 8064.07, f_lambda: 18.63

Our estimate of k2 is 40.1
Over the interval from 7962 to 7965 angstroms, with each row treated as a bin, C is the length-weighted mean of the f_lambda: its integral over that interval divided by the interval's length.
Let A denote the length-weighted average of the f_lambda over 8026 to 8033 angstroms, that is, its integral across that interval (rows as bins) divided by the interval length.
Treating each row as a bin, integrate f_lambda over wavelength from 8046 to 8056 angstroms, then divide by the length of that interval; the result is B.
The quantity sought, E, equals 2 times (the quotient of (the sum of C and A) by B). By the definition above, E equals 3.92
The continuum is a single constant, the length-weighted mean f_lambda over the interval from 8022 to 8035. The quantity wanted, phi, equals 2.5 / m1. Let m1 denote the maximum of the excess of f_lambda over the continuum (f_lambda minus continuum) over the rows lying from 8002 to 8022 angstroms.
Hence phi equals 1.58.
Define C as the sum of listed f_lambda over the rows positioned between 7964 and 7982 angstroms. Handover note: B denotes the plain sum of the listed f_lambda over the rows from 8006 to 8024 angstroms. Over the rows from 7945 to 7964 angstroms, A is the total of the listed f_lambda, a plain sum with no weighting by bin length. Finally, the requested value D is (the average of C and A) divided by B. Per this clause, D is 1.07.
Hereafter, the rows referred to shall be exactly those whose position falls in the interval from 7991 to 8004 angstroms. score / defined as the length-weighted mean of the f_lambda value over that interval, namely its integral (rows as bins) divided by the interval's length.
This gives 20.4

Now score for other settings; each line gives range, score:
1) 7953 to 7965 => 20.9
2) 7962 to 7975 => 21.6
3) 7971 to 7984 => 21.9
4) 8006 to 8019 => 20.5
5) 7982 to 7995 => 21.2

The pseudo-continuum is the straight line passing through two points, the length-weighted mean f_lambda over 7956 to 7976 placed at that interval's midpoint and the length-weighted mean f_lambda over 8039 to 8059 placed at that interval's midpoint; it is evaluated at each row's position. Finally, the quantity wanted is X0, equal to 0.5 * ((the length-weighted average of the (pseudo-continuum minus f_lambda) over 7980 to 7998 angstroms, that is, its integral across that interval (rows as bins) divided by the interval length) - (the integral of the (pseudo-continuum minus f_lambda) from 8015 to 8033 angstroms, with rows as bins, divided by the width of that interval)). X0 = -0.72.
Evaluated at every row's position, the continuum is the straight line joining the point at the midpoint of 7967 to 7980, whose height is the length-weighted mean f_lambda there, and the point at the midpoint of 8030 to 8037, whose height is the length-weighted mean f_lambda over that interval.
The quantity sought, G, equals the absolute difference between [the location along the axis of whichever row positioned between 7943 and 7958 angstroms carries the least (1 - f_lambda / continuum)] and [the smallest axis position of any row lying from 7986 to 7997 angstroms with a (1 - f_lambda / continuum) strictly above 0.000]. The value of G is 44.0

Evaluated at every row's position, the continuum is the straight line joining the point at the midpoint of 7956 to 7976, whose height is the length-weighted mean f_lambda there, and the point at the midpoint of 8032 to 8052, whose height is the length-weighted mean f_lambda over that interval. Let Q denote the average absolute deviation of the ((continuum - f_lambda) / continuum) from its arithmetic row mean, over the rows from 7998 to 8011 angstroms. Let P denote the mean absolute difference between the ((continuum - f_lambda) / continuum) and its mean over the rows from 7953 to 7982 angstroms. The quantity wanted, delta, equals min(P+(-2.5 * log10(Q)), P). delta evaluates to 0.0241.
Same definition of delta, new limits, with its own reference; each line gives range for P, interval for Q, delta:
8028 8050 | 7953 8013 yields 0.0244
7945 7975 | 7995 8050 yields 0.0174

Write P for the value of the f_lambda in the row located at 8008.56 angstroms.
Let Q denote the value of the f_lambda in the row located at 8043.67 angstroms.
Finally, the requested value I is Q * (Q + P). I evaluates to 862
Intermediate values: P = 20.86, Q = 20.72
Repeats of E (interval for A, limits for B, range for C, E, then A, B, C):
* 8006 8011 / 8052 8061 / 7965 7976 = 4.29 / 20.8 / 19.9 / 21.8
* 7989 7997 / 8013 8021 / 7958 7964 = 4.14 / 20.7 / 20.0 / 20.8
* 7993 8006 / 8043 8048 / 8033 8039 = 3.95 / 20.3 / 20.7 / 20.5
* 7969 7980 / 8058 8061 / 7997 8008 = 4.40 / 21.9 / 19.2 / 20.4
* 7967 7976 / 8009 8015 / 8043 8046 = 4.11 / 21.9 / 20.7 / 20.7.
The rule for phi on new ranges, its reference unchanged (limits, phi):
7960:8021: 0.94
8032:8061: 1.65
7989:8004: 1.45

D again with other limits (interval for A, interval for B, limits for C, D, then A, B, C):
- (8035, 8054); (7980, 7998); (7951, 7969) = 0.99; 207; 211.2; 211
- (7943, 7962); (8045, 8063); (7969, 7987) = 1.08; 213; 200.5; 218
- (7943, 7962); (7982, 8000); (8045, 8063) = 0.99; 213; 209.4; 201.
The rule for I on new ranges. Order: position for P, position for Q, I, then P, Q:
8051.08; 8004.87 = 845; 20.62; 20.53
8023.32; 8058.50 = 747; 18.89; 19.47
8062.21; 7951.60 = 863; 18.7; 21.48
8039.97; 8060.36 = 757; 20.8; 19.02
